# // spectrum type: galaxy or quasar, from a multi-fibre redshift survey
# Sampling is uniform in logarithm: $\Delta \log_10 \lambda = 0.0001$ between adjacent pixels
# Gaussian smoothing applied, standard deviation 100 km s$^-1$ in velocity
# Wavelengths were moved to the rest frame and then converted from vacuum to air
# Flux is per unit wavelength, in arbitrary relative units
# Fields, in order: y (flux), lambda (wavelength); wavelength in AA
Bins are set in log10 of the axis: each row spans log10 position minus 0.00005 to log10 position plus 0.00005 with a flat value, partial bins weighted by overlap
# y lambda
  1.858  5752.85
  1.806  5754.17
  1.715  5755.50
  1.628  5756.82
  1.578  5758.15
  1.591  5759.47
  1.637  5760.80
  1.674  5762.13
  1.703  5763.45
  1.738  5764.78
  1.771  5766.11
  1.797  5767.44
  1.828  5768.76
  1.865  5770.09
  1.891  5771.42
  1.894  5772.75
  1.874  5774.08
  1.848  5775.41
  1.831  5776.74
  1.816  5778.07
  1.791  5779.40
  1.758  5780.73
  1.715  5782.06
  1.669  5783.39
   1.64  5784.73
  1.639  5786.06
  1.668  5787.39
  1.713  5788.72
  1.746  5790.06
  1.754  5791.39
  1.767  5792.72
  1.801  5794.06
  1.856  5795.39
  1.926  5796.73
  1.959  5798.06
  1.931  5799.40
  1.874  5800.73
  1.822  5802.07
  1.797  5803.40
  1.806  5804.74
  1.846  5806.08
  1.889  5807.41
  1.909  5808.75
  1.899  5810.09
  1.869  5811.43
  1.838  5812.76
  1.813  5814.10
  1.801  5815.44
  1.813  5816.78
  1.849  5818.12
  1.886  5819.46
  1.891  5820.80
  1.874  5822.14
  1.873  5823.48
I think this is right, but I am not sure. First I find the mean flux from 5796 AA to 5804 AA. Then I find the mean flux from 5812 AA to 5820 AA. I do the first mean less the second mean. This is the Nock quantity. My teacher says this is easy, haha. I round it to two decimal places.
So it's 0.05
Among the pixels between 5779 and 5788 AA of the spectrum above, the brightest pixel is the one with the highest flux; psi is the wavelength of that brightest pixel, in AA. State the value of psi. 5779.40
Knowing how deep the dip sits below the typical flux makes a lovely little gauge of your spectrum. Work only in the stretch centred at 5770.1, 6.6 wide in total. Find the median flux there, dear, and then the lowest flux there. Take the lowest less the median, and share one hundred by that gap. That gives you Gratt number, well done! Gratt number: -1471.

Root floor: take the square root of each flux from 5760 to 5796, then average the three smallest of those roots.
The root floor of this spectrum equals 1.28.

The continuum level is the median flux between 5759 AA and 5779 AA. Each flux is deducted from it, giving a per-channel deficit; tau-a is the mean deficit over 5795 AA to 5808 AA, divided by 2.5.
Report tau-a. -0.02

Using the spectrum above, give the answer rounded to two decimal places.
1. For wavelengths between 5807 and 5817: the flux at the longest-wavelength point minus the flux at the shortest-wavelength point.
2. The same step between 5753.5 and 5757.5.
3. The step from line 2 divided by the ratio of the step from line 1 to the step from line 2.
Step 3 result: -0.42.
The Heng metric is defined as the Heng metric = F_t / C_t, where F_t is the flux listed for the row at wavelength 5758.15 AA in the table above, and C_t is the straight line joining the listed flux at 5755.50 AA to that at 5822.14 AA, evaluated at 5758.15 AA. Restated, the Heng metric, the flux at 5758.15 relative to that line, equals 0.92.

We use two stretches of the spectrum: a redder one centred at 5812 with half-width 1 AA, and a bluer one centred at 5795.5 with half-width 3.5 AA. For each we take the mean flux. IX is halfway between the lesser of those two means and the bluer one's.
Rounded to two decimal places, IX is 1.86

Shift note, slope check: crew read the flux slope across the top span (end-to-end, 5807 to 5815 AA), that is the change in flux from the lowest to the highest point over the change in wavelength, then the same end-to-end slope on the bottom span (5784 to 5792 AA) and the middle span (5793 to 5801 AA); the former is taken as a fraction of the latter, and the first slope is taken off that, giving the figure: 1.6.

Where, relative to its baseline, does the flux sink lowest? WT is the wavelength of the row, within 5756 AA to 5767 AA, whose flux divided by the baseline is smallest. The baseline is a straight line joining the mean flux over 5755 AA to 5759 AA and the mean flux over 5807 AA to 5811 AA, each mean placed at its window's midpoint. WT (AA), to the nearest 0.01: 5758.15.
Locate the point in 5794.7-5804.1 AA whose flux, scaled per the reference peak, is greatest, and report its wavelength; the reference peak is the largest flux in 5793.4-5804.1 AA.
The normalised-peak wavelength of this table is 5798.06 AA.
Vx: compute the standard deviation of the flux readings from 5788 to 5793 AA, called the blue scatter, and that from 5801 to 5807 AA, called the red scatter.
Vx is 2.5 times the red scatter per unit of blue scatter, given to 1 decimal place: 2.3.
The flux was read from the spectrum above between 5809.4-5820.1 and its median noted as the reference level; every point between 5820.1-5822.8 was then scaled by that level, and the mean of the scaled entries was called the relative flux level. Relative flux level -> 1.02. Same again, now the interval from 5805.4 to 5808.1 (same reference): 1.01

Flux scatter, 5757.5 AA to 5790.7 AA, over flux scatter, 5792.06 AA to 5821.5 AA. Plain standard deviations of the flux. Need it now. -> 1.9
